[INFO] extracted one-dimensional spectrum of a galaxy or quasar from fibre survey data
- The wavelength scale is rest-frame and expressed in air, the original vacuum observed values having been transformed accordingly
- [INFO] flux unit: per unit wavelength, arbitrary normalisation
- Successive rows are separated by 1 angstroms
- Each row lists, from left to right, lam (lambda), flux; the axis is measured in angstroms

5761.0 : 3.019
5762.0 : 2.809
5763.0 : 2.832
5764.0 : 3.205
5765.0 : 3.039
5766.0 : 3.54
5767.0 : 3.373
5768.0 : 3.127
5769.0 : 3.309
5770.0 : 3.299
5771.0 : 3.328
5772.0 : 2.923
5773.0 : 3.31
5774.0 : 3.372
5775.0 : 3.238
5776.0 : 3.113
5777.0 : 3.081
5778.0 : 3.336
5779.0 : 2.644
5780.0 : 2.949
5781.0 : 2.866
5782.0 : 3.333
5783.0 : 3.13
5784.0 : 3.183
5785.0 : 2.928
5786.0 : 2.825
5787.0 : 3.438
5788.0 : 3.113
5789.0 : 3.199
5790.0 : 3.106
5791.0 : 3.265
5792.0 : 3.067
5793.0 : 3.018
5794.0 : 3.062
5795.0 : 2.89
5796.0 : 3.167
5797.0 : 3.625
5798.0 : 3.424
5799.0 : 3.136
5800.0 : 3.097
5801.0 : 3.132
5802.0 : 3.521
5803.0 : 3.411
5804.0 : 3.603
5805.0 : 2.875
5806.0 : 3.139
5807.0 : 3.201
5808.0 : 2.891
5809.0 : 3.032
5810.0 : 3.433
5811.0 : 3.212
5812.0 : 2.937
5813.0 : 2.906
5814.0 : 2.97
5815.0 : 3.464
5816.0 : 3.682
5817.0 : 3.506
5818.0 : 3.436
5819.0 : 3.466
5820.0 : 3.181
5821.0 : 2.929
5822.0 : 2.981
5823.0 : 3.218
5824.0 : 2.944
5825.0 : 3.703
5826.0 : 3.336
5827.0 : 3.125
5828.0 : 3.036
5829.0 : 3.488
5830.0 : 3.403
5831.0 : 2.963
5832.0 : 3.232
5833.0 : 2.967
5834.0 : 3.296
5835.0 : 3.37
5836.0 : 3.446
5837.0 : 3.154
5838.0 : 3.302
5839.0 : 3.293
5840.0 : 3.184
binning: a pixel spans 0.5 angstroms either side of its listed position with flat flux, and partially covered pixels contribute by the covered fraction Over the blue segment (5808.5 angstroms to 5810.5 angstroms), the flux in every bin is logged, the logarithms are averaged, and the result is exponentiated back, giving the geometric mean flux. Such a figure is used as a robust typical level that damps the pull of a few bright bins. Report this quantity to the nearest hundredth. 3.23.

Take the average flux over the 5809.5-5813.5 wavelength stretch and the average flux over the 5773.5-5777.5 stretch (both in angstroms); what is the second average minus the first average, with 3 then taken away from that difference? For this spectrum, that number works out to -2.92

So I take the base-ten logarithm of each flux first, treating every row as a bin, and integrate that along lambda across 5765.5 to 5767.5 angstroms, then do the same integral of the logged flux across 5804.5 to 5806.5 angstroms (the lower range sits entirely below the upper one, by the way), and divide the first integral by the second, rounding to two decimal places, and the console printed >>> 1.13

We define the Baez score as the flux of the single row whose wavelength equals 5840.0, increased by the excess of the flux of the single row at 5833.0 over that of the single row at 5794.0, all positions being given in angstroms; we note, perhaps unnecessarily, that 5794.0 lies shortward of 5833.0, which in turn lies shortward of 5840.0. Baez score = 3.09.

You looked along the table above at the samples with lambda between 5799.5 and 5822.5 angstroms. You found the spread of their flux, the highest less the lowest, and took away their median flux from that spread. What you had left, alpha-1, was -2.37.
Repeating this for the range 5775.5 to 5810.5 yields -2.15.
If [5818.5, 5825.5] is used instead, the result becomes -2.41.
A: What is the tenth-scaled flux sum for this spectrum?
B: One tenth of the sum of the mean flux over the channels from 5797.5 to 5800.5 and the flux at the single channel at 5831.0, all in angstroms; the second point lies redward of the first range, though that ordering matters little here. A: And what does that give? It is 0.62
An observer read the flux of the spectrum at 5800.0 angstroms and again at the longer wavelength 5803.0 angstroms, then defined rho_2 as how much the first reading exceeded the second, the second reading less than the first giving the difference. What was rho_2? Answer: -0.31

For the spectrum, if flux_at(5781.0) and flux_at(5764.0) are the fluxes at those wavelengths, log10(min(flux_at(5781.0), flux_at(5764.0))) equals 0.46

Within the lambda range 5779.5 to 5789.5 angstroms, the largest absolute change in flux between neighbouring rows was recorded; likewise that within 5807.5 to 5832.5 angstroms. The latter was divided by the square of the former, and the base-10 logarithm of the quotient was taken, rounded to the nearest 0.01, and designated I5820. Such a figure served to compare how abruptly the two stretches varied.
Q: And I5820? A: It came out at 0.31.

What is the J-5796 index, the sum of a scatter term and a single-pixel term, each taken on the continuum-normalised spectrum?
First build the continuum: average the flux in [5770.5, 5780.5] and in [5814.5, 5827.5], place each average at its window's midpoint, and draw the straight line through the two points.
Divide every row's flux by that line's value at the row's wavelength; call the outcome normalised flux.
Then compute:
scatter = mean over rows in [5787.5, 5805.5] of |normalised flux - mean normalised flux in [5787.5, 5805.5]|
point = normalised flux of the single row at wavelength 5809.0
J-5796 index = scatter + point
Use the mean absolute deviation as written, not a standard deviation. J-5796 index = 0.98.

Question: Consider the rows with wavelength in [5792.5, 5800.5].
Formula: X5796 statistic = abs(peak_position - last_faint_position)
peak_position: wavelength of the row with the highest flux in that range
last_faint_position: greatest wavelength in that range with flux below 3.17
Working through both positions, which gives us 3 angstroms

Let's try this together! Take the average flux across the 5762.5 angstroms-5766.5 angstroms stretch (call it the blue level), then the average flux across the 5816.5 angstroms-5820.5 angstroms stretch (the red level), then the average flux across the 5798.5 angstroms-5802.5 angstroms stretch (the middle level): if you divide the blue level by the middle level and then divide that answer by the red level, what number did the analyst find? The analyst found 0.288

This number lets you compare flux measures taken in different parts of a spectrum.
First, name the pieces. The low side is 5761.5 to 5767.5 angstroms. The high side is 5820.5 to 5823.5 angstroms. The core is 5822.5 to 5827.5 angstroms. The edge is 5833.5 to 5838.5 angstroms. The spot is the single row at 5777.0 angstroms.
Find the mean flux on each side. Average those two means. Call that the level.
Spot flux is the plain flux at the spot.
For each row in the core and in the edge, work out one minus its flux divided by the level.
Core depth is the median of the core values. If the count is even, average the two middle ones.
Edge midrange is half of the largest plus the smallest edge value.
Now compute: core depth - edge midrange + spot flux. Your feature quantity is 3.11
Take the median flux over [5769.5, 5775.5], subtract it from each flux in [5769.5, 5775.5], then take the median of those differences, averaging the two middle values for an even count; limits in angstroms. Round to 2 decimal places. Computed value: 0.00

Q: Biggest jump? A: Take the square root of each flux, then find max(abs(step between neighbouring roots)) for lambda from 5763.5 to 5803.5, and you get 0.200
